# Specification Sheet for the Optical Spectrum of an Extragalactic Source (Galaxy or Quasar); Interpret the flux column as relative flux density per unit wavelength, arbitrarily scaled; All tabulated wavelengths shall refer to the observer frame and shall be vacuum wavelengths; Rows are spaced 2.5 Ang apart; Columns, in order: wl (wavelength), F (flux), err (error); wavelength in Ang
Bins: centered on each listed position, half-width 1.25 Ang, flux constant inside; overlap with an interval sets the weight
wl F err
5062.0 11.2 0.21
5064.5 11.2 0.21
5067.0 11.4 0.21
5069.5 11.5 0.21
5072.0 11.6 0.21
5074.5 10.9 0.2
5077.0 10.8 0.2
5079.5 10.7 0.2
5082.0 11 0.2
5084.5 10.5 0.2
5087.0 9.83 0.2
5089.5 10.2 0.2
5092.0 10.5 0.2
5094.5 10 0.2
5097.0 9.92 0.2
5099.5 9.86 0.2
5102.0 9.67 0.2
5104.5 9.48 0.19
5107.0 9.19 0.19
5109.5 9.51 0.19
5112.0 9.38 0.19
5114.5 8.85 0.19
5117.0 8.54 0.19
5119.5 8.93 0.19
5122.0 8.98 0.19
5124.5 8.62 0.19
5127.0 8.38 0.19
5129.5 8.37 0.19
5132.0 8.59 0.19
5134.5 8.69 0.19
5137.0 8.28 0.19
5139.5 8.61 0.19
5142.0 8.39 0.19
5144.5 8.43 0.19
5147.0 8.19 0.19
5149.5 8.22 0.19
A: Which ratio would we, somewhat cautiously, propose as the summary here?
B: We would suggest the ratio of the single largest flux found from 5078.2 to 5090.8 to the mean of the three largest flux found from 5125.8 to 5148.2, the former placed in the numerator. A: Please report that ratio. 1.27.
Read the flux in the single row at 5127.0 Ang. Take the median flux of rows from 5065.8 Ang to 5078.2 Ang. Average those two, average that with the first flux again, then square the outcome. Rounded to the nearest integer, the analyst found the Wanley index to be 83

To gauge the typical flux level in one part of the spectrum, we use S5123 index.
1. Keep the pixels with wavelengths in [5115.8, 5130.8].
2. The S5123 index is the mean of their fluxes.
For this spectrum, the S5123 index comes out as 8.6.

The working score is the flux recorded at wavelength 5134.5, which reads 8.69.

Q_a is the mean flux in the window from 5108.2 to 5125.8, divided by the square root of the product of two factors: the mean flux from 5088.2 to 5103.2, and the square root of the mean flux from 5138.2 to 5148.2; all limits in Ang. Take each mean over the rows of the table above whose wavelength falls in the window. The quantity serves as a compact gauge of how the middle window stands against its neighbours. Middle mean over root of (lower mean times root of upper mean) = 1.66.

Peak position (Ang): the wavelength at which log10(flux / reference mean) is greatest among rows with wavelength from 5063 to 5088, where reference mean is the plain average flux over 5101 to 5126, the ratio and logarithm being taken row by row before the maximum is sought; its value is 5072.0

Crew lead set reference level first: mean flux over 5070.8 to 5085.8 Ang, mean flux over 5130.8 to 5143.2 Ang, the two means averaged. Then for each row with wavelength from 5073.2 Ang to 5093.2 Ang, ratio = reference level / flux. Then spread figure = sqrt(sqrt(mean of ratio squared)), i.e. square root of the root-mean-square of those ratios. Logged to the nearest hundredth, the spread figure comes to 0.96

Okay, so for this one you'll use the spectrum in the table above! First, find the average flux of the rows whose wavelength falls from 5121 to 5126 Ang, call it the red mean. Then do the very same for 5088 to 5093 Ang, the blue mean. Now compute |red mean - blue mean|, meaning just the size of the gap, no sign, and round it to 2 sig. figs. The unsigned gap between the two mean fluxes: 1.5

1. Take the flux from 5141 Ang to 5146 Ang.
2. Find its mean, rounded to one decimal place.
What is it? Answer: 8.4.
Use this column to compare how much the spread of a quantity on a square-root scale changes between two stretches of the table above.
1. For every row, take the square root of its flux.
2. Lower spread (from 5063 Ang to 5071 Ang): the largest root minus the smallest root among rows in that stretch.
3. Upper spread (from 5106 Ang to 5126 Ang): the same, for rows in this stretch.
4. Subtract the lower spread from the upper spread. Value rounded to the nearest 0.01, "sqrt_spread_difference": 0.12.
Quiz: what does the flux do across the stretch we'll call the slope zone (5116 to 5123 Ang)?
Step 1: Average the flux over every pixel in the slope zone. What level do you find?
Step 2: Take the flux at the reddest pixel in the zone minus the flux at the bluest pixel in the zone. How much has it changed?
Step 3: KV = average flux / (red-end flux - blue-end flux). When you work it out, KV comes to 20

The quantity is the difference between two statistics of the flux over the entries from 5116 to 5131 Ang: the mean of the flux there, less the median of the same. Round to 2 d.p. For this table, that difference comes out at 0.06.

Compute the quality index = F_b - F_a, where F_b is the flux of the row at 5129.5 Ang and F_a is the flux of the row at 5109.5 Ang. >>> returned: -1.1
